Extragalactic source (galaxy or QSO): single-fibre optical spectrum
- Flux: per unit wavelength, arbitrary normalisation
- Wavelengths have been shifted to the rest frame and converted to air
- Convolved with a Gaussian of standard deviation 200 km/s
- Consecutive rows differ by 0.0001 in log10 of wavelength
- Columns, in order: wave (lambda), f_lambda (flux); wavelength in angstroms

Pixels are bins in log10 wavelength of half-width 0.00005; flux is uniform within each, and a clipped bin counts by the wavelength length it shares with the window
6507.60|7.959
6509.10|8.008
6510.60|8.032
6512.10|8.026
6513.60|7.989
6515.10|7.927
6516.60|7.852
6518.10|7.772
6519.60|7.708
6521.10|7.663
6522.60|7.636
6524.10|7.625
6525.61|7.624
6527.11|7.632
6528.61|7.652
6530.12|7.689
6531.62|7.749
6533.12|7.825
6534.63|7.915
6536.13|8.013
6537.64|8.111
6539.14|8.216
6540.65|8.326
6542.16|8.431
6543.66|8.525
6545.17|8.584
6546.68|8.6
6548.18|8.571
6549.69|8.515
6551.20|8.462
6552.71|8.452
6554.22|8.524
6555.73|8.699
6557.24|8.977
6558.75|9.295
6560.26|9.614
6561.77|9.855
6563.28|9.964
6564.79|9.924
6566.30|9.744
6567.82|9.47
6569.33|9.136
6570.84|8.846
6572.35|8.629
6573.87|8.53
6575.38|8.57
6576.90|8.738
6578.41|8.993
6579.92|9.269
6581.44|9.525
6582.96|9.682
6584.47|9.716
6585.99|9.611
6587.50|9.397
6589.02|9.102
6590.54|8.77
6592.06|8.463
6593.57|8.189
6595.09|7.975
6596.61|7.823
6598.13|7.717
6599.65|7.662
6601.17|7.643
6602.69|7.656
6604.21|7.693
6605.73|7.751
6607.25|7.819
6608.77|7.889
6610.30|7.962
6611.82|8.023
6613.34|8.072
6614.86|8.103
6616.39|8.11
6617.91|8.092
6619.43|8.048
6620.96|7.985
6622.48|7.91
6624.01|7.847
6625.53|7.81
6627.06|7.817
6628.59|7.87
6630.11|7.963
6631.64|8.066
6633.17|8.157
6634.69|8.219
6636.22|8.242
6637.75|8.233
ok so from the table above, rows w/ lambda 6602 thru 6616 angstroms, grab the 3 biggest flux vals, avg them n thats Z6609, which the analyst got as 8.1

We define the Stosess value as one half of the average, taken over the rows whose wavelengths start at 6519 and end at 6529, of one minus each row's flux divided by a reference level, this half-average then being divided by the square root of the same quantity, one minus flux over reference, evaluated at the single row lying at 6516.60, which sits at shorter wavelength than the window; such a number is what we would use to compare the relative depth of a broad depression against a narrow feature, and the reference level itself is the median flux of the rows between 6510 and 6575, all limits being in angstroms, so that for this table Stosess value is 0.18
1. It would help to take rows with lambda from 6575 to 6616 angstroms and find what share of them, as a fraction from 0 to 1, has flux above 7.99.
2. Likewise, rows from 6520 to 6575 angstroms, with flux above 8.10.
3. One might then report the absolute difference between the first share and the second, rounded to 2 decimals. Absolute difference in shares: 0.10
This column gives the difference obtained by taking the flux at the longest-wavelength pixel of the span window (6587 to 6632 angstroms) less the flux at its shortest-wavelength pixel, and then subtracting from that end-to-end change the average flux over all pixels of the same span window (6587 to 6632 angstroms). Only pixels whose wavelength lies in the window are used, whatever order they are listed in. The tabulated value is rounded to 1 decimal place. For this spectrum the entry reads -9.4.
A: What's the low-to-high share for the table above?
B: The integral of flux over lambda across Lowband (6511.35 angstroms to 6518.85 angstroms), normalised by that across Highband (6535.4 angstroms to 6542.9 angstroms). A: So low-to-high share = 0.96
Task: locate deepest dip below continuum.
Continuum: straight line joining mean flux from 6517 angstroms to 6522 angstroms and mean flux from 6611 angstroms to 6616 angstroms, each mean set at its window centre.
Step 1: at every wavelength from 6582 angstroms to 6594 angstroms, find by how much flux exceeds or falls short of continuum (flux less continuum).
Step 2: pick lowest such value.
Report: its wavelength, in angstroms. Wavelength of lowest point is 6593.57 angstroms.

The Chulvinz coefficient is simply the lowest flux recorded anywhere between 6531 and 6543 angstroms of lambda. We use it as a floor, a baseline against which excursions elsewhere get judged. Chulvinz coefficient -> 7.749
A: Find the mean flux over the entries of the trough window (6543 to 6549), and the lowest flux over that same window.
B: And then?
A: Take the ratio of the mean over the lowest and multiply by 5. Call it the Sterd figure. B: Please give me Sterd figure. 5.03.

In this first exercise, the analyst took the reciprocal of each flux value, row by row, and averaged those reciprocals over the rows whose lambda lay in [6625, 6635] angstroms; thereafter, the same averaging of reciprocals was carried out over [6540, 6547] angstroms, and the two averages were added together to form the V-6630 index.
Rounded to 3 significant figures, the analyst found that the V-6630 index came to 0.243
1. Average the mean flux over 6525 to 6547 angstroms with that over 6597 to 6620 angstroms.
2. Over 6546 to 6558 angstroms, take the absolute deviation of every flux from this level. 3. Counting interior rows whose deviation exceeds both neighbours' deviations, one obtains 0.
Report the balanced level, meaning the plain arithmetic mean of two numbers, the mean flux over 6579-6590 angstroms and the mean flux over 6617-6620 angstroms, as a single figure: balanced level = 8.8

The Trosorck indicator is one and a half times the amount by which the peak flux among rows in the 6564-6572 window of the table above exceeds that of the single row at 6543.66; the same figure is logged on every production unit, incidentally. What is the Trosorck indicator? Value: 2.1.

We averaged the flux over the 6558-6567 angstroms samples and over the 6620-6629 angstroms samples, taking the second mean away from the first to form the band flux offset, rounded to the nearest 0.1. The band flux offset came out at 1.9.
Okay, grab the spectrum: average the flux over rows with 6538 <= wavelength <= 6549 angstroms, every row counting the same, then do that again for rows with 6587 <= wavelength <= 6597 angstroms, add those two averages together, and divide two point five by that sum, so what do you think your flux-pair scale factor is 0.147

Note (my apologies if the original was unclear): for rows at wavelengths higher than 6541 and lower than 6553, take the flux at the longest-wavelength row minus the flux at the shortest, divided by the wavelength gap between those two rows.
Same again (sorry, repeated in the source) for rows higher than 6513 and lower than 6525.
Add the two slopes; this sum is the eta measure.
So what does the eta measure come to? -0.03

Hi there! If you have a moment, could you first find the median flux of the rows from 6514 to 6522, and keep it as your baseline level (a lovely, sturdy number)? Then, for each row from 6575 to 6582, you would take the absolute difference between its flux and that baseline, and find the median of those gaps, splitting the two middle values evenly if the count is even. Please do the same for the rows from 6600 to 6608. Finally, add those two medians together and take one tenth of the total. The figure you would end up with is 0.130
